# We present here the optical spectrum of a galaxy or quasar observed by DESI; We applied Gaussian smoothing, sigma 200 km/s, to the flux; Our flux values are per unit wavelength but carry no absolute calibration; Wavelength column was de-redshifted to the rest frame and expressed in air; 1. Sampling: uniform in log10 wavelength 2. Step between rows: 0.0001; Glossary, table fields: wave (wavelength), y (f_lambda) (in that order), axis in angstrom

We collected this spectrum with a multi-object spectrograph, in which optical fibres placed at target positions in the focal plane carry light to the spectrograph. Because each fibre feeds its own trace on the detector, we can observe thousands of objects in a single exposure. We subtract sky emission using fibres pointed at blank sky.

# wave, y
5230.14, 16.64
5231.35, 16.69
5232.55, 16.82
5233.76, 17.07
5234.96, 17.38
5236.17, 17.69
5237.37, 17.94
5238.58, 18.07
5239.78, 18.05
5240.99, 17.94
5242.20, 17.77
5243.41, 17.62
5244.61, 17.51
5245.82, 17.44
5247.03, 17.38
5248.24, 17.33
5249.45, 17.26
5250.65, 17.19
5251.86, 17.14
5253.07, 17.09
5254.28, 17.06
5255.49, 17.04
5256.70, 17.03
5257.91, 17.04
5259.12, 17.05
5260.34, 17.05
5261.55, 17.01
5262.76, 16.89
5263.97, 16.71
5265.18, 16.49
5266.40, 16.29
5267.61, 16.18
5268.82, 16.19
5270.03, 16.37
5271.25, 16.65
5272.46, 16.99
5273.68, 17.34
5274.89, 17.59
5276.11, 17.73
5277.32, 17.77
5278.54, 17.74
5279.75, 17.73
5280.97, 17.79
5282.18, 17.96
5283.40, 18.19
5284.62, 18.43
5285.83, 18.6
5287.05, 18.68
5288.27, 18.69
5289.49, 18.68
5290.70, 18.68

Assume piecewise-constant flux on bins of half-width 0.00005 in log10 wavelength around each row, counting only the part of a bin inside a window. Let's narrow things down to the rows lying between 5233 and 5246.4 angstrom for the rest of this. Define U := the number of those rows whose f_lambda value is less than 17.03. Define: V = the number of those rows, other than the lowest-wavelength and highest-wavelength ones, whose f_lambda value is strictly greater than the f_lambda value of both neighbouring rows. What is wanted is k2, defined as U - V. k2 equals -1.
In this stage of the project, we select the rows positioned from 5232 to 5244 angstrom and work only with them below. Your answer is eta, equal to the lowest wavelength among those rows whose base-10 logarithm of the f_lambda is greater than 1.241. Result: 5236.17 angstrom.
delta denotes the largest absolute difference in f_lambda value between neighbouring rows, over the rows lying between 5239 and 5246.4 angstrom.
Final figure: 0.17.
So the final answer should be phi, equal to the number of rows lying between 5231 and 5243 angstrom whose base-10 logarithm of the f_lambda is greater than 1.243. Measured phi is 6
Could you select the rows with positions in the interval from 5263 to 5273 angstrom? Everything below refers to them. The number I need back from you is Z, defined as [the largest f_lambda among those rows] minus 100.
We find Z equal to -83.0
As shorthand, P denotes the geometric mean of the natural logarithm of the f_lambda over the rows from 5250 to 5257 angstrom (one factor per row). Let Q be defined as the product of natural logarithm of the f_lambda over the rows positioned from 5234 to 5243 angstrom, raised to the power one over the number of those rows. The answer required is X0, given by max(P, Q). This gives 2.881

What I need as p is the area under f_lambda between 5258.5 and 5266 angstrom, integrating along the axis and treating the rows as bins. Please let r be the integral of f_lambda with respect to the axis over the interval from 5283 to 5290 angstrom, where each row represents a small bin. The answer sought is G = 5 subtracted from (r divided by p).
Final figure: -3.97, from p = 126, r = 130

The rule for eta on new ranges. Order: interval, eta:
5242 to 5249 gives 5242.20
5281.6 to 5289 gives 5282.18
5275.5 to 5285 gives 5276.11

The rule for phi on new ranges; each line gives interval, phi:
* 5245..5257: 0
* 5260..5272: 0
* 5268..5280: 5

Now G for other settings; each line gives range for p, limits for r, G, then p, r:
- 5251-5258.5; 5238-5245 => -4.02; 128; 125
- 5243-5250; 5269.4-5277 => -3.93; 122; 130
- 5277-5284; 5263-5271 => -3.95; 125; 131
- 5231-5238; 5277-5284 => -3.97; 121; 125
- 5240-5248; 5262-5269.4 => -4.13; 141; 122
